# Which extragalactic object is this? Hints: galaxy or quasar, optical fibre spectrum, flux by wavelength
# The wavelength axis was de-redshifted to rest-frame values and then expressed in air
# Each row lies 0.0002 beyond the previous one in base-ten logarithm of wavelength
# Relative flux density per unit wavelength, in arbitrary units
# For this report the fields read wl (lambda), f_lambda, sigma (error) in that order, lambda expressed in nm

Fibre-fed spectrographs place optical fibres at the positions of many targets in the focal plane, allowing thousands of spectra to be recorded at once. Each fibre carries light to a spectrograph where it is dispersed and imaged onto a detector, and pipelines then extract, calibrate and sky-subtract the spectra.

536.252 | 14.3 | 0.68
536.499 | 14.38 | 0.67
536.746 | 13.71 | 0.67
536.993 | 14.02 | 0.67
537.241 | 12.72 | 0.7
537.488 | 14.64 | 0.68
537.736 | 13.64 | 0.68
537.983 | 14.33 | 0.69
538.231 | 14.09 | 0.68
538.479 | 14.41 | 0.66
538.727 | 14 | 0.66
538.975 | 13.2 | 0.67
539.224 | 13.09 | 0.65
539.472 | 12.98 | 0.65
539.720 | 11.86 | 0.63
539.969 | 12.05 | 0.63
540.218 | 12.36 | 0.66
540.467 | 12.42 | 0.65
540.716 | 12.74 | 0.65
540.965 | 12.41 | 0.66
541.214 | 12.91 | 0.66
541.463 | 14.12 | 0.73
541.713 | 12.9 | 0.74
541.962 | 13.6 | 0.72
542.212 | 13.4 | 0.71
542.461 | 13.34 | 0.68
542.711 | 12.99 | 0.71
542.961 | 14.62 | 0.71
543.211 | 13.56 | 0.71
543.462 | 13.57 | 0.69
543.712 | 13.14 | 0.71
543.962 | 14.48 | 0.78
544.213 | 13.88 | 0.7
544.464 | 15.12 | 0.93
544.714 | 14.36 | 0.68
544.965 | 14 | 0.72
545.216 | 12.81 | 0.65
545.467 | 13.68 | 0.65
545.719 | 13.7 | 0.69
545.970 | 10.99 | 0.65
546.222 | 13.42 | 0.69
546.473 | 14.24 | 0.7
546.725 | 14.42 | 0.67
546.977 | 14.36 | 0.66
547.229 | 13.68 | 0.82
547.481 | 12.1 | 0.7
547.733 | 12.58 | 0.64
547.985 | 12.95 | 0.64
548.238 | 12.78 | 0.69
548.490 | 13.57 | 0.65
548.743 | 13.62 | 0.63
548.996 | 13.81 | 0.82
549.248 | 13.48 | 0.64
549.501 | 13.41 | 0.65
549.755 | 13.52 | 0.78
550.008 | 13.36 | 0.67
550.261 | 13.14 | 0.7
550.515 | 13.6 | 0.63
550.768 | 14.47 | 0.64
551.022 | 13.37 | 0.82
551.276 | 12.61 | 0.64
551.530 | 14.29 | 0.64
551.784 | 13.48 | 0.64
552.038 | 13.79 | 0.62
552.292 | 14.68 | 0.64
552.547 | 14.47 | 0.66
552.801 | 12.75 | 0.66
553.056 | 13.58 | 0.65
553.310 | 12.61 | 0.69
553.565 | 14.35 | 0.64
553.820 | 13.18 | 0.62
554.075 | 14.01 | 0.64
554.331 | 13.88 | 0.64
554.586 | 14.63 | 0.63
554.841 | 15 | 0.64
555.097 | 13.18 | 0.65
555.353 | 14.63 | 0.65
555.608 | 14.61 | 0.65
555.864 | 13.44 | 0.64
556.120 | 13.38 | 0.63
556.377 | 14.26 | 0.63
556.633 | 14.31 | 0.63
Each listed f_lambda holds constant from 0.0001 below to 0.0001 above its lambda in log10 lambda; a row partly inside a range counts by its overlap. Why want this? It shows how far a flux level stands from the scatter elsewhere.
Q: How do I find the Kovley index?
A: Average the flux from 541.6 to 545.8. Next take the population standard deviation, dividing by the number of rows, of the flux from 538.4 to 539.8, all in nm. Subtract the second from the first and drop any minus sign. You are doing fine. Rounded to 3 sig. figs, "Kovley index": 12.9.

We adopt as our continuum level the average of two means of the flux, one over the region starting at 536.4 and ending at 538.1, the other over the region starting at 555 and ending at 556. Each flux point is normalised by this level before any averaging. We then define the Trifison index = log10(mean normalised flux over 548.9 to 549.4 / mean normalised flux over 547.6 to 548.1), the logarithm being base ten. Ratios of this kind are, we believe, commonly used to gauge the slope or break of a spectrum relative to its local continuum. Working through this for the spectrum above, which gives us 0.029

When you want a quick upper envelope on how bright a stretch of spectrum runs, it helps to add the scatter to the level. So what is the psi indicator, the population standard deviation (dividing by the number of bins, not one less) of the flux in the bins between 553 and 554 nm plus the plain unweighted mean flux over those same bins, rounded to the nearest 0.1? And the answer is 14.1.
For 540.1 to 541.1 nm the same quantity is 12.6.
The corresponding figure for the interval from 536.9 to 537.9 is 14.5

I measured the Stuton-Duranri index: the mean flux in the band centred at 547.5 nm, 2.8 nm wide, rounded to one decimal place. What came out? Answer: 13.4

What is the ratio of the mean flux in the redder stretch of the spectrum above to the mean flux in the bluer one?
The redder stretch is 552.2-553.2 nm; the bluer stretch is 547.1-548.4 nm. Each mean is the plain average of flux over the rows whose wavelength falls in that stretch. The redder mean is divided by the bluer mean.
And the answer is 1.08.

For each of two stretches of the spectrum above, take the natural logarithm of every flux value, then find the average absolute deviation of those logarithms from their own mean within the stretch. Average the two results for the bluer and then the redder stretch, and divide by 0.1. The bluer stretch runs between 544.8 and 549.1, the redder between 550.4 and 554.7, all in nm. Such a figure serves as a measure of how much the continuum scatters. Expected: 0.47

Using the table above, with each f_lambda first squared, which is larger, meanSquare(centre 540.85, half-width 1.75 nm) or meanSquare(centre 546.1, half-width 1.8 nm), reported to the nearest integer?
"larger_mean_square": 184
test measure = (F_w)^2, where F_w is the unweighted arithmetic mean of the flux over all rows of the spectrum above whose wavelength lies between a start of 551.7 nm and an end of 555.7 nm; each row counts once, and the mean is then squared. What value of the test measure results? 194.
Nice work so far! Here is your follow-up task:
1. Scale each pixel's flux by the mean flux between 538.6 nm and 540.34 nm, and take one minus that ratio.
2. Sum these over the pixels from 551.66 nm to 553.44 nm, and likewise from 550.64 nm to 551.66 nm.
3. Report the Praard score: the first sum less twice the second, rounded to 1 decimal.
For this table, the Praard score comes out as 0.1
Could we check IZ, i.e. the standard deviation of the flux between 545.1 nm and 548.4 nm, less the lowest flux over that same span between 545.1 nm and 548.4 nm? -10.0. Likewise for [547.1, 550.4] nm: -11.6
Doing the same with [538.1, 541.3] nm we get -11.1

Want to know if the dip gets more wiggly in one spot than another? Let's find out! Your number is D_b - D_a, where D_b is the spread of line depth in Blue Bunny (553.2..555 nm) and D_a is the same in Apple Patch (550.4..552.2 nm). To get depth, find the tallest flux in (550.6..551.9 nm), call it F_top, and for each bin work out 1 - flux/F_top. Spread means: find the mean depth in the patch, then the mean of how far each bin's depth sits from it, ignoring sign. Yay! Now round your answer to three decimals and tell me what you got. 0.012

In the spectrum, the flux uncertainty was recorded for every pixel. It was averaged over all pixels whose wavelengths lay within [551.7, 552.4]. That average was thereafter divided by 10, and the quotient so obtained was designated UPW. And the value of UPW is 0.0633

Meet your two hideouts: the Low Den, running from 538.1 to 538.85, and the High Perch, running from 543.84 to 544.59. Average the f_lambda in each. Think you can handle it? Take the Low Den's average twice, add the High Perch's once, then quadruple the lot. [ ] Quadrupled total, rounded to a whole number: 171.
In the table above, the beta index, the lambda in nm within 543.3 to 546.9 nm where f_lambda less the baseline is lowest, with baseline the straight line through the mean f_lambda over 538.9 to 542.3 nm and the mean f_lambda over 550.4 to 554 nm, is 545.970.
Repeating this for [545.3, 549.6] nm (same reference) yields 545.970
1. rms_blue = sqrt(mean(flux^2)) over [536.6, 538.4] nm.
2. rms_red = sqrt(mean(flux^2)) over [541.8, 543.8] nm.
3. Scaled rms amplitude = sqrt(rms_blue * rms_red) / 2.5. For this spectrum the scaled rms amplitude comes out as 5.48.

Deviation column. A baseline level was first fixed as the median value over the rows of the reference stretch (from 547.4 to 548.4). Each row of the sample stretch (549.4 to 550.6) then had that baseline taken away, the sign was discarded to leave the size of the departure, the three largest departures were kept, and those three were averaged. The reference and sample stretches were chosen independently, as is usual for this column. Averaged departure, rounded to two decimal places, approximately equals 0.83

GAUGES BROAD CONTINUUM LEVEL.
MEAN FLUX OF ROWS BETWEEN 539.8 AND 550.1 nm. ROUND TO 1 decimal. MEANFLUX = 13.4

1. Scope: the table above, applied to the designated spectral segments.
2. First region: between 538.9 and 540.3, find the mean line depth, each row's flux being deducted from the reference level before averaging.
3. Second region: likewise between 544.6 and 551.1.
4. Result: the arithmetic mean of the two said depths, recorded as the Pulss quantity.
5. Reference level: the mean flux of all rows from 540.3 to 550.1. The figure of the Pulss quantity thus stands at 0.4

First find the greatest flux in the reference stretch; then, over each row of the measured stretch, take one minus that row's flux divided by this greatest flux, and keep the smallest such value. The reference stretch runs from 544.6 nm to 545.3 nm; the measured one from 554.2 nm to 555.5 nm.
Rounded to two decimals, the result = -0.04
